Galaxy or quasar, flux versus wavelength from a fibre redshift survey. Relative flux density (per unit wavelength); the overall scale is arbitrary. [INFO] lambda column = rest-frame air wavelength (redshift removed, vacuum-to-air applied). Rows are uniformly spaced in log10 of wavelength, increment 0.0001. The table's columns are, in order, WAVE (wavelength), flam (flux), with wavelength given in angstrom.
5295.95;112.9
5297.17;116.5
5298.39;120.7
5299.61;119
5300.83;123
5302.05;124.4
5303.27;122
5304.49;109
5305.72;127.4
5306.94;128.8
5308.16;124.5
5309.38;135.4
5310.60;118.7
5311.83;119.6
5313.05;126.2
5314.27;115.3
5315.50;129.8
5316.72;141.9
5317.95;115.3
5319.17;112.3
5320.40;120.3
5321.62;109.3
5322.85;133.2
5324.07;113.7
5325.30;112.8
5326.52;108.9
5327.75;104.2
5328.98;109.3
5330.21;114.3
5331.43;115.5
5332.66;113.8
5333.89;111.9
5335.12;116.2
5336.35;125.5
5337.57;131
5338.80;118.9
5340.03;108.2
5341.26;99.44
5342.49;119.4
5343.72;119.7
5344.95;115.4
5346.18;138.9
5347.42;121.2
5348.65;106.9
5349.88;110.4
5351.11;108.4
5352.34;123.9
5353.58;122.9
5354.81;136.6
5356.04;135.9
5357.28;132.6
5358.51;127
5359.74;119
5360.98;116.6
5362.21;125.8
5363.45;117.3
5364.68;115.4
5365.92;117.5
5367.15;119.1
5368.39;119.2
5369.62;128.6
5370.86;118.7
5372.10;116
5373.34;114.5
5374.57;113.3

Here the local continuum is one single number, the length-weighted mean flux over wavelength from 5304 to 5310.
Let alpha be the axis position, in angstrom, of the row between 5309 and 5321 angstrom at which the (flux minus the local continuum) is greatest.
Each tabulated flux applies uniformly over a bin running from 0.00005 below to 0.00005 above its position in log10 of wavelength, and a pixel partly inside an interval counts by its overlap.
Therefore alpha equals 5316.72 angstrom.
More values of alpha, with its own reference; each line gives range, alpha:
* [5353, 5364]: 5354.81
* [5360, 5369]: 5362.21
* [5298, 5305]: 5302.05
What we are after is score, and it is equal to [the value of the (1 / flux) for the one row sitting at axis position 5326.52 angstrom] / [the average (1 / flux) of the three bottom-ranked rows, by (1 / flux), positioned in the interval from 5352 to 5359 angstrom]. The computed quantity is 1.24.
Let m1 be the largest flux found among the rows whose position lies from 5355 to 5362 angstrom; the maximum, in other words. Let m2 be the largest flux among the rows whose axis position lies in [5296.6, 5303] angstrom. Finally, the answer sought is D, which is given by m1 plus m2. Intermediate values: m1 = 135.9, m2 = 124.4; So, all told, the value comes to 260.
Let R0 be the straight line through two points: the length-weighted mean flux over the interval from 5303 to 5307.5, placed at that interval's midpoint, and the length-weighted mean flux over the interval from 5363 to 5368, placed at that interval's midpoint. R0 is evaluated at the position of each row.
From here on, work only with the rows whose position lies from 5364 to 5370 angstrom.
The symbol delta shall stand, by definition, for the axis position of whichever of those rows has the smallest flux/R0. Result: 5364.68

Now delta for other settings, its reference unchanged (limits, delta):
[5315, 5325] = 5321.62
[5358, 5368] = 5364.68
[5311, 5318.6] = 5314.27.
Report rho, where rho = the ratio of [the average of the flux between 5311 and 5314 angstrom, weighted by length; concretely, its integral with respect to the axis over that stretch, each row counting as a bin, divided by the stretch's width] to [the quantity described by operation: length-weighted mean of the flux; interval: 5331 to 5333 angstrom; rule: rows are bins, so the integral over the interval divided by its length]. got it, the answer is 1.06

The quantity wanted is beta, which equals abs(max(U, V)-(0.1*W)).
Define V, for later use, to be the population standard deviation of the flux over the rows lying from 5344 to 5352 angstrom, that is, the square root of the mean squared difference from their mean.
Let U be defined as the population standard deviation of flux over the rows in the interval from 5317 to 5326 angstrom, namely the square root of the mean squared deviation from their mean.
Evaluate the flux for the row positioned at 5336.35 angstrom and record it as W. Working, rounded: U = 7.4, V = 11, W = 125.5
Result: 2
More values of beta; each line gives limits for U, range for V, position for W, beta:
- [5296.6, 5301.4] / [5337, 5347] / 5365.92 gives 0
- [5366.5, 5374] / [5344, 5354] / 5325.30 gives 1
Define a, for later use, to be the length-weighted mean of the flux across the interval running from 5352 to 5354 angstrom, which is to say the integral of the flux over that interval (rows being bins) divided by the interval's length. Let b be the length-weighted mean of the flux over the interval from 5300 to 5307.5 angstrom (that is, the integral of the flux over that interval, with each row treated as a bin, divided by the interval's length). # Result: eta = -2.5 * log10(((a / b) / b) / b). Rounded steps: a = 123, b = 122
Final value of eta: 10.4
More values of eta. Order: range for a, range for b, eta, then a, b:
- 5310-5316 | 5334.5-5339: 10.5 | 122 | 123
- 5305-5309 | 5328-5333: 10.1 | 127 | 113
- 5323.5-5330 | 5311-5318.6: 10.6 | 110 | 124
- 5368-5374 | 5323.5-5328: 10.1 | 119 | 110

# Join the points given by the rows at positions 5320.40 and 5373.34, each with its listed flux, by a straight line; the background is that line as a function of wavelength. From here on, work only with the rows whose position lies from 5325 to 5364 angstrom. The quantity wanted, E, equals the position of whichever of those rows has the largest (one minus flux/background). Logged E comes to 5341.26 angstrom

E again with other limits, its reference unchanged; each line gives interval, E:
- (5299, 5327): 5304.49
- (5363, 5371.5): 5364.68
